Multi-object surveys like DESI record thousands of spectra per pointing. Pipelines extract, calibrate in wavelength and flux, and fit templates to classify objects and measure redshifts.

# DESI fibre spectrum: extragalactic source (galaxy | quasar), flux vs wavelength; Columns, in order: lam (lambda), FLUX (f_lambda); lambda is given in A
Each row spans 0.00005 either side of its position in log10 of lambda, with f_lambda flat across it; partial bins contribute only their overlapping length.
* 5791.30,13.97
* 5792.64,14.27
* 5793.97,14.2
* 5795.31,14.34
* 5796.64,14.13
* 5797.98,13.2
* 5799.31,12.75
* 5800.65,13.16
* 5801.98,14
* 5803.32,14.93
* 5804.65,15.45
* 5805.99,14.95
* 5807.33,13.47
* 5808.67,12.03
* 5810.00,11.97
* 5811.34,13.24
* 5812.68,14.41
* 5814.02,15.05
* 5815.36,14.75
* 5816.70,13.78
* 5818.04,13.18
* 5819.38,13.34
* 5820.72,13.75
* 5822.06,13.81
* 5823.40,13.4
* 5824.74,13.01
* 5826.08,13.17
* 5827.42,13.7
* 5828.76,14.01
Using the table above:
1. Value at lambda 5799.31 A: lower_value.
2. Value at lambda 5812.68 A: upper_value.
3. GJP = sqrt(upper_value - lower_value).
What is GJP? 1.29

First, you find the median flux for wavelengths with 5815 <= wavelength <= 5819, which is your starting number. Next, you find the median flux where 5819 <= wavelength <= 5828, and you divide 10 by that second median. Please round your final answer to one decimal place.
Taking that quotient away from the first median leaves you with 13.0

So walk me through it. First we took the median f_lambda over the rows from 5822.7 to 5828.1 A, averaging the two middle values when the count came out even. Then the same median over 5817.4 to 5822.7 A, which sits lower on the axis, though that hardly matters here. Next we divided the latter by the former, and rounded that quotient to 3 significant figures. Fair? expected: 1.02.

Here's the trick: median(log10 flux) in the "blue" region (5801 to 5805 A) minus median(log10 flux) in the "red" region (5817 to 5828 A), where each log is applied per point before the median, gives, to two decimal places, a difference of 0.05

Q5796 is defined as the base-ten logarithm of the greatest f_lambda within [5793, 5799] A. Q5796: 1.16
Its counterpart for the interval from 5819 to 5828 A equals 1.14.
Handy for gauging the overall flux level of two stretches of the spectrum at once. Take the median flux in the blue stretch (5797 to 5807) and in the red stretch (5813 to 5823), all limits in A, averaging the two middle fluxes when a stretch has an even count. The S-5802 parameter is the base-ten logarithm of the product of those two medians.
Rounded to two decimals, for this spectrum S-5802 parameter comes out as 2.29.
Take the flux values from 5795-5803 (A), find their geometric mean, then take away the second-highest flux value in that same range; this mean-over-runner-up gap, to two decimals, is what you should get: -0.55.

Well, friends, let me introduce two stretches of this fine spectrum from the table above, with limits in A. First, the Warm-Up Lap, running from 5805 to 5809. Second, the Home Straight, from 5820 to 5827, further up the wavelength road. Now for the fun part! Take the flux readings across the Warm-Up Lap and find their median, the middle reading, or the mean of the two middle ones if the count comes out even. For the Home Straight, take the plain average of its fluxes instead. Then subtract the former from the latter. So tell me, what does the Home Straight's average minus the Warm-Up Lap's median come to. 0.0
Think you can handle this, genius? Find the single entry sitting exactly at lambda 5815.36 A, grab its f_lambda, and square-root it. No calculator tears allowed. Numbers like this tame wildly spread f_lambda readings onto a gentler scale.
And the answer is 3.84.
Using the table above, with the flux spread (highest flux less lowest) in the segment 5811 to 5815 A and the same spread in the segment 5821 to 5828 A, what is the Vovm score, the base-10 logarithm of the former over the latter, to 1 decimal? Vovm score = 0.4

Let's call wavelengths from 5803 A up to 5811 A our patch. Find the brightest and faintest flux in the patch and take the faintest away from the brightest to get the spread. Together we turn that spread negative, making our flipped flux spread -3.5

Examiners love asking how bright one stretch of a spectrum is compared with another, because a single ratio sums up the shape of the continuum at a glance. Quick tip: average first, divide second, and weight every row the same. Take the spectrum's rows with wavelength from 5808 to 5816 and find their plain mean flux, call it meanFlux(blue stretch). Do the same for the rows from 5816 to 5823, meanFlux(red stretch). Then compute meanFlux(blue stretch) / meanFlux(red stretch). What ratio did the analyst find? 1.00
